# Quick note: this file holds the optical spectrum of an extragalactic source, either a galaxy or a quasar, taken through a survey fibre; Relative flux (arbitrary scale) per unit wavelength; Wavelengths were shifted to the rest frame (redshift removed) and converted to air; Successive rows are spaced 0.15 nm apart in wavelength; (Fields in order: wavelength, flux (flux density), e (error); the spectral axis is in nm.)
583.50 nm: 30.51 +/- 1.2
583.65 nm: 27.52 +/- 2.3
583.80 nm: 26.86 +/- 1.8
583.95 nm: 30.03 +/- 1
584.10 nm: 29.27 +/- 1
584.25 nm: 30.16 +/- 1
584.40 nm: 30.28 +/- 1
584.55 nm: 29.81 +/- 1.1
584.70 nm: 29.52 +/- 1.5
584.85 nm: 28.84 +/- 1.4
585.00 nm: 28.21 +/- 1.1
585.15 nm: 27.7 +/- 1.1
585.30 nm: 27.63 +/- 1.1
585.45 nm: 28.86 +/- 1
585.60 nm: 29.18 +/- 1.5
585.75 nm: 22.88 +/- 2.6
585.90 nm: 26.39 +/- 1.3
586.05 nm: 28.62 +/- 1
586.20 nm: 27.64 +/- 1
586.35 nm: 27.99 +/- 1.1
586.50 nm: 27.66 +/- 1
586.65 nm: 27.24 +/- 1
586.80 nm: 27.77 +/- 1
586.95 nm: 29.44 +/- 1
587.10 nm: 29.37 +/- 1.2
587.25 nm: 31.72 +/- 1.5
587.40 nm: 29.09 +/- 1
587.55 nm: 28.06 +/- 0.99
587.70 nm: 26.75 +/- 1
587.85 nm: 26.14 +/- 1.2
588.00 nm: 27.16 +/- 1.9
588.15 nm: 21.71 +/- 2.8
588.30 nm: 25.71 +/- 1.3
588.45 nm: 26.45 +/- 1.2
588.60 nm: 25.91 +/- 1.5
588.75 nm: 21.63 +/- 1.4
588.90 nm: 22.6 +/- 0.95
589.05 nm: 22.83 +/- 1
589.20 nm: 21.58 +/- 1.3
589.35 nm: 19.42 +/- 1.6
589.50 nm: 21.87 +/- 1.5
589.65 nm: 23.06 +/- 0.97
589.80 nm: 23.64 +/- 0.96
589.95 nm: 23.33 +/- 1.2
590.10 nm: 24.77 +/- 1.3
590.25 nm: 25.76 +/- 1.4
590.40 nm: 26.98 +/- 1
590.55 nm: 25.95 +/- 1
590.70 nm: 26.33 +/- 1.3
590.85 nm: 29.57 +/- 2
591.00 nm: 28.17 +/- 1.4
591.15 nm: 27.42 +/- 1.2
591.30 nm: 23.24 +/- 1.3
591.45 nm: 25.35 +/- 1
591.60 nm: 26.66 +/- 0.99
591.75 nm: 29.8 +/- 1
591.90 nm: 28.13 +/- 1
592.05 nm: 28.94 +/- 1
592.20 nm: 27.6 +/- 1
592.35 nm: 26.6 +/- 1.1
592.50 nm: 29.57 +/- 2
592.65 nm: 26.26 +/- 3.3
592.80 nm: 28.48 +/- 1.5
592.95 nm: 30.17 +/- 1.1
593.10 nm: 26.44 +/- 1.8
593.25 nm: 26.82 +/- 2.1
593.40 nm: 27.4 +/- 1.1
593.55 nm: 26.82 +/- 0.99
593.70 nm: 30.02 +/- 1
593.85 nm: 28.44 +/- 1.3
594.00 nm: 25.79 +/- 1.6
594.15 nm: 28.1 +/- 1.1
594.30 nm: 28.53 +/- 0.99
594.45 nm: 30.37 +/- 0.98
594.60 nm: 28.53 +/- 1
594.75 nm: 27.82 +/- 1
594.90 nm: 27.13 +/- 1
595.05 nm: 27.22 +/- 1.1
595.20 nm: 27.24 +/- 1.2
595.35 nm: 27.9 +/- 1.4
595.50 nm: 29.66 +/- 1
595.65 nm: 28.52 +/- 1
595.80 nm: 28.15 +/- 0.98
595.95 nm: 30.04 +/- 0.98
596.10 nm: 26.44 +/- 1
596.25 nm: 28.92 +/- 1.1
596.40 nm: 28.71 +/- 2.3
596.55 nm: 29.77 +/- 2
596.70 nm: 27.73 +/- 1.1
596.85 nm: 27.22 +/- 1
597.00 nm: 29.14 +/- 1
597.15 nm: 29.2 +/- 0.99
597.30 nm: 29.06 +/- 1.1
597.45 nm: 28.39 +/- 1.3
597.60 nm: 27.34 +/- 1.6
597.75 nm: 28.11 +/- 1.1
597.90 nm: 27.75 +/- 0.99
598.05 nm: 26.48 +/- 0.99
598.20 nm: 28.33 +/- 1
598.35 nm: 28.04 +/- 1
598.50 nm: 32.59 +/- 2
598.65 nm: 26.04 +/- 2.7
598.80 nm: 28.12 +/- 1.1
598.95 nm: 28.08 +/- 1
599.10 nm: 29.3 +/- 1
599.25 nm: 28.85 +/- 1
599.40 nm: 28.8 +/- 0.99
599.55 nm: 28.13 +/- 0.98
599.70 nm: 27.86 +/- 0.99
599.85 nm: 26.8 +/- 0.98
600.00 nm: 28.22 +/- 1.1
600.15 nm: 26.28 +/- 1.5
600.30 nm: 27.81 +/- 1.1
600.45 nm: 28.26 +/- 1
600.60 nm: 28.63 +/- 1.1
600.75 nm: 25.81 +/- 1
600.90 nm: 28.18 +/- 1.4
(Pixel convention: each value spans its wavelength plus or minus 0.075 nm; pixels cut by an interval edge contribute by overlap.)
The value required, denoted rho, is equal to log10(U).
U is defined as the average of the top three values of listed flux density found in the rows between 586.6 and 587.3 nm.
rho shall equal 1.48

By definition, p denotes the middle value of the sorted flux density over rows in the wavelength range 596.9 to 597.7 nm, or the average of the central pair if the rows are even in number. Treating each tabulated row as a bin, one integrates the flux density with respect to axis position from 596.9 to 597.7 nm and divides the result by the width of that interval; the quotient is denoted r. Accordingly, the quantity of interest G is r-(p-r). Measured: 28.1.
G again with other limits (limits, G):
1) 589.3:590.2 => 22.5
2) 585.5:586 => 26.4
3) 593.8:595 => 27.9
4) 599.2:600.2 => 27.6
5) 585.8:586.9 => 27.4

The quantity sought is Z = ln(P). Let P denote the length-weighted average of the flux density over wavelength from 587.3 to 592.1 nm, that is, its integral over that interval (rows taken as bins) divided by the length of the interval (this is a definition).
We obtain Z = 3.24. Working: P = 25.45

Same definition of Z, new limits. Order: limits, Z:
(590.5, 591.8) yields 3.29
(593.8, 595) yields 3.33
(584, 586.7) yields 3.34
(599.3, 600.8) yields 3.32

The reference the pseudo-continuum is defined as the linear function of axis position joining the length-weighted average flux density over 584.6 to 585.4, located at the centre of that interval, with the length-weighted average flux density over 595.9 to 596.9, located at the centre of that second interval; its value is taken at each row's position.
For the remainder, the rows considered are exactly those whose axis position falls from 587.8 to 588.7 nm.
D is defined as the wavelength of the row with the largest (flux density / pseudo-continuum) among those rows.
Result 588.00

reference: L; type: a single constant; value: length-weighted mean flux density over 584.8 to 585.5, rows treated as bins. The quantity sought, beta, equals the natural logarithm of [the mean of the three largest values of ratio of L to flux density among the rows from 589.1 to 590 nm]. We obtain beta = 0.30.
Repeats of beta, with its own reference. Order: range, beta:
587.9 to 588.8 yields 0.21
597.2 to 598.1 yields 0.04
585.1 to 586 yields 0.10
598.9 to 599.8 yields 0.01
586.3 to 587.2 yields 0.02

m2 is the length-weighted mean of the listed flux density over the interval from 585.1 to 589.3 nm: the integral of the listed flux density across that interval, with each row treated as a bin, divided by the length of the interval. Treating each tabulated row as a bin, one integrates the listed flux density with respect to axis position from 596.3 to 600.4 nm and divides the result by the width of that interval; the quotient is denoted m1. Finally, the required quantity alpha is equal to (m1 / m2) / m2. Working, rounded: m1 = 28.2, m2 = 26.6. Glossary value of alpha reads 0.040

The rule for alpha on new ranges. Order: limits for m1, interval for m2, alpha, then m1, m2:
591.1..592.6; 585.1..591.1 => 0.040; 27.3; 26.1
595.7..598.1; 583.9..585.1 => 0.033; 28.3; 29.5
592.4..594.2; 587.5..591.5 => 0.045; 27.8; 24.8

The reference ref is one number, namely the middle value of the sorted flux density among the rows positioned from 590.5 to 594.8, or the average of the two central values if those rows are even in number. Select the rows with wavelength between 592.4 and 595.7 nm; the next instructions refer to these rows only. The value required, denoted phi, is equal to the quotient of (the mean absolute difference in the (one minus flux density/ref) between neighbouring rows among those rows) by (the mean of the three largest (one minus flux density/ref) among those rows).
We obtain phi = 0.90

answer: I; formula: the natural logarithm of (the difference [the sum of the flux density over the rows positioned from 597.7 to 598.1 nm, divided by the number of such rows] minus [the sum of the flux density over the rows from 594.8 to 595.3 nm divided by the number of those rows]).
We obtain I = -1.4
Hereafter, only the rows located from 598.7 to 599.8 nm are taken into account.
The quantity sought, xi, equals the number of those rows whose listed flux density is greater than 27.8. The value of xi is 7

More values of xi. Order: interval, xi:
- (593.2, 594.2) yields 3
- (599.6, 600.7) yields 5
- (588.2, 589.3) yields 0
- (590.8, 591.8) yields 3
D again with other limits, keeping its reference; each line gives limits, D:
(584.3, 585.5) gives 584.40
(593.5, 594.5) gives 594.45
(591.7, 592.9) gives 591.75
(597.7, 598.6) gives 598.50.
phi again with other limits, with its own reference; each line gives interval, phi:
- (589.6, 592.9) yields 0.37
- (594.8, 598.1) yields 0.92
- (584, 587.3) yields 0.49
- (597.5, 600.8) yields 0.80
